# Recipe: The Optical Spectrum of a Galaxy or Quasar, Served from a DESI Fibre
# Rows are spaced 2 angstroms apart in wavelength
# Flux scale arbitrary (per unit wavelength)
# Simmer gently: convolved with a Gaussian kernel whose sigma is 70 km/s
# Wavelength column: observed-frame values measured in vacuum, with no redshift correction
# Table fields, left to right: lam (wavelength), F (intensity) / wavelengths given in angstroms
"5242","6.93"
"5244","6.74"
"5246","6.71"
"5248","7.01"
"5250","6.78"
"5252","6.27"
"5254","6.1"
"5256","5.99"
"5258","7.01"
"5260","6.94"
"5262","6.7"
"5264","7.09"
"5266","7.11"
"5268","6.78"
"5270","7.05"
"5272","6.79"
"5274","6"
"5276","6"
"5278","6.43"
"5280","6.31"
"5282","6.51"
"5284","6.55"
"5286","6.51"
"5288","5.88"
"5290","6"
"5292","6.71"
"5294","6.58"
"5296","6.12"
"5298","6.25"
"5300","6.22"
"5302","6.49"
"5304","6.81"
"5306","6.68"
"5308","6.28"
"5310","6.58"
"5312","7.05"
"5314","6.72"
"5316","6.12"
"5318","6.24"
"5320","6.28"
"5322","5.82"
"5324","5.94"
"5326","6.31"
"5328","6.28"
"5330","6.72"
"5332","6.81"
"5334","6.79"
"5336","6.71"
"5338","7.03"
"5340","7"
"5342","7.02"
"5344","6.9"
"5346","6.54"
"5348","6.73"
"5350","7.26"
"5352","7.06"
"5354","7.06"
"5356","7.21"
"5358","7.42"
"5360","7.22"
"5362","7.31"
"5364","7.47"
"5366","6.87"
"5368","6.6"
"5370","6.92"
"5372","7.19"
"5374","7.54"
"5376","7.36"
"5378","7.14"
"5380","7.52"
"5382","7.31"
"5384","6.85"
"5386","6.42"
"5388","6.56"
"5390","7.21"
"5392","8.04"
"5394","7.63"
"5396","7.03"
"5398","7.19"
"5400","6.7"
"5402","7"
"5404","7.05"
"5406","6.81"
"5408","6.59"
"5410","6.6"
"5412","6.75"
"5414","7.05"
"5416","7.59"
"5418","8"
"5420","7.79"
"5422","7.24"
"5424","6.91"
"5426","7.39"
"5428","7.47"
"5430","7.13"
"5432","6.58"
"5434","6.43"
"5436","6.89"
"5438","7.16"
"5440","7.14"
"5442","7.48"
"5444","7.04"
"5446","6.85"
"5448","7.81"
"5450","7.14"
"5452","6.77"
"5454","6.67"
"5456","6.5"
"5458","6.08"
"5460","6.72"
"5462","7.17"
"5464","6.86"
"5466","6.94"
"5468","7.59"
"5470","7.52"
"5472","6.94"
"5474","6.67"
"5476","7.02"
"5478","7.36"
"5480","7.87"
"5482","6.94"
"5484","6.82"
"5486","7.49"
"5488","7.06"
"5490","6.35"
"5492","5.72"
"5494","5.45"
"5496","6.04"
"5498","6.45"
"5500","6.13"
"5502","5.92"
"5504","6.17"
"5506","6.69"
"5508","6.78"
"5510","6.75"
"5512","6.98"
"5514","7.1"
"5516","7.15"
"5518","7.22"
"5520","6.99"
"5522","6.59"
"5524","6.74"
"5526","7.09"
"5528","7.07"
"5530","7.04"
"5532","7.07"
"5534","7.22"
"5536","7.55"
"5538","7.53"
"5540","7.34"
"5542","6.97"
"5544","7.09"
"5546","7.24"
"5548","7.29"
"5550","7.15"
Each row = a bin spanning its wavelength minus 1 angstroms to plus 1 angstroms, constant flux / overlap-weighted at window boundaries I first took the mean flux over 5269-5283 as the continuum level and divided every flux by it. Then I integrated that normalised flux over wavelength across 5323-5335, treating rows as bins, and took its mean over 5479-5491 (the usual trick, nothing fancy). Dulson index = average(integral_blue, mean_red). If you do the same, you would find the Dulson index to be 6.6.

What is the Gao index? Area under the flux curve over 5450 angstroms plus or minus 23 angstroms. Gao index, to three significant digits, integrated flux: 322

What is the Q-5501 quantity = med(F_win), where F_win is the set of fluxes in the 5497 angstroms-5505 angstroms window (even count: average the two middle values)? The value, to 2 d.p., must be 6.15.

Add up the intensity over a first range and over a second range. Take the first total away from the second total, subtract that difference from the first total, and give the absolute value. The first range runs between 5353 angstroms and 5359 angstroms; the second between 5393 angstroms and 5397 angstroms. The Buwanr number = 29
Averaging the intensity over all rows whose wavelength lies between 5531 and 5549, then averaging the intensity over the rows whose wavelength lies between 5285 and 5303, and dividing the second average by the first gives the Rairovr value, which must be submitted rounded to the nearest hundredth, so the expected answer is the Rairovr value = 0.87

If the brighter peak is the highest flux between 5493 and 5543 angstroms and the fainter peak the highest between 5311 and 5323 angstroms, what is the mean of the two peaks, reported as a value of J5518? 7.30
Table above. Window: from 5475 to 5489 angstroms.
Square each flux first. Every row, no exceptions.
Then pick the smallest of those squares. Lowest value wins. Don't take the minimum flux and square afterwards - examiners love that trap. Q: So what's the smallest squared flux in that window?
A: 46.5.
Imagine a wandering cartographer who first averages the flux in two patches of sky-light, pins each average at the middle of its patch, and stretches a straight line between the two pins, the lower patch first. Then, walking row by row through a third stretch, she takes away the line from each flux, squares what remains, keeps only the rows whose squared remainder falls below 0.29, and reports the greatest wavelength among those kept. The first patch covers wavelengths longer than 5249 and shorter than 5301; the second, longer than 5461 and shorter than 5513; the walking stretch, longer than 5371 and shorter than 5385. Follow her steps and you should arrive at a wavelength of 5384 angstroms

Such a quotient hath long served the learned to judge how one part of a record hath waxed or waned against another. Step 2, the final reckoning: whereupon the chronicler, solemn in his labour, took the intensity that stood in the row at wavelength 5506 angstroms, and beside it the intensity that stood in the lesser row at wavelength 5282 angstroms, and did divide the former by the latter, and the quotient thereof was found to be 1.03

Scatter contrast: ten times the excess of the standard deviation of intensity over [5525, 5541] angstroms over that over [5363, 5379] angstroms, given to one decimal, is -1.1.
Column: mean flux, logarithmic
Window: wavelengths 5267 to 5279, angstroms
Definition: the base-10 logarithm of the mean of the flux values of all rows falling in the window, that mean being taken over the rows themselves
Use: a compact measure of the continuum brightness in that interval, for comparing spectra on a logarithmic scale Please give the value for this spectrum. 0.813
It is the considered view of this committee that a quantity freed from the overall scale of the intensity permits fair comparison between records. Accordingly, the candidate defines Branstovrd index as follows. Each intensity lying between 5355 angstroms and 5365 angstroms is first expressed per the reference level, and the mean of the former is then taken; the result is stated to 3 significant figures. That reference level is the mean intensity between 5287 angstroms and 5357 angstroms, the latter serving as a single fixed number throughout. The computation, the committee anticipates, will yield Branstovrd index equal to 1.11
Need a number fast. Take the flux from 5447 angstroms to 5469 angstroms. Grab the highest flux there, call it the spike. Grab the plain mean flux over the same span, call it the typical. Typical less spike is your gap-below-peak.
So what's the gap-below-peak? -0.88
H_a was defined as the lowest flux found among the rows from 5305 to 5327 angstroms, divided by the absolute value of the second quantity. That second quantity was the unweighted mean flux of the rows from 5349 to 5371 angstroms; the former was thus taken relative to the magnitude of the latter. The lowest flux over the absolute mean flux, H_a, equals 0.82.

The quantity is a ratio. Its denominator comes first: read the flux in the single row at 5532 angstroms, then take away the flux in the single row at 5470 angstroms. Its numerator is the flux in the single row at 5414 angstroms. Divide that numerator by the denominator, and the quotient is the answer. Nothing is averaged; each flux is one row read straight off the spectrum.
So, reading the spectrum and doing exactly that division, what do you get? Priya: -16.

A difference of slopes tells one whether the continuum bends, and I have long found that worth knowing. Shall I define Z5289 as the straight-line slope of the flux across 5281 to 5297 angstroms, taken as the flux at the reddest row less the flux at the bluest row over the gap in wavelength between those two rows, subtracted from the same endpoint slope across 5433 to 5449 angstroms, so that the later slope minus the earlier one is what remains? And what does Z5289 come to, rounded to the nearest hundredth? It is 0.13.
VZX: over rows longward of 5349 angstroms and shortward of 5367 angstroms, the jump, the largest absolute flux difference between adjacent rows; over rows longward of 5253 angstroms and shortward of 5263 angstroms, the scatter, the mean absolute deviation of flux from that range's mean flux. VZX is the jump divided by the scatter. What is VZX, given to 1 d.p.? 1.5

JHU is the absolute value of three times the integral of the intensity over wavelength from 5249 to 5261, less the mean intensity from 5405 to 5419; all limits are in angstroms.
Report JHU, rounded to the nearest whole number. 227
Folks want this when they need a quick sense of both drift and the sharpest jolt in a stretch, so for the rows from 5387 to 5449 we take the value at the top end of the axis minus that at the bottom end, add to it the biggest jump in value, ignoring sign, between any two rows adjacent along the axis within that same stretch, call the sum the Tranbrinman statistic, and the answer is 2.2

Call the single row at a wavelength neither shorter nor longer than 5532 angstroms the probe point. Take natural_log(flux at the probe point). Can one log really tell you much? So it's 1.96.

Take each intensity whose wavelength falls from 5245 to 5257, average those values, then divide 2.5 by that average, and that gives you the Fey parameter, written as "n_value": 0.39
